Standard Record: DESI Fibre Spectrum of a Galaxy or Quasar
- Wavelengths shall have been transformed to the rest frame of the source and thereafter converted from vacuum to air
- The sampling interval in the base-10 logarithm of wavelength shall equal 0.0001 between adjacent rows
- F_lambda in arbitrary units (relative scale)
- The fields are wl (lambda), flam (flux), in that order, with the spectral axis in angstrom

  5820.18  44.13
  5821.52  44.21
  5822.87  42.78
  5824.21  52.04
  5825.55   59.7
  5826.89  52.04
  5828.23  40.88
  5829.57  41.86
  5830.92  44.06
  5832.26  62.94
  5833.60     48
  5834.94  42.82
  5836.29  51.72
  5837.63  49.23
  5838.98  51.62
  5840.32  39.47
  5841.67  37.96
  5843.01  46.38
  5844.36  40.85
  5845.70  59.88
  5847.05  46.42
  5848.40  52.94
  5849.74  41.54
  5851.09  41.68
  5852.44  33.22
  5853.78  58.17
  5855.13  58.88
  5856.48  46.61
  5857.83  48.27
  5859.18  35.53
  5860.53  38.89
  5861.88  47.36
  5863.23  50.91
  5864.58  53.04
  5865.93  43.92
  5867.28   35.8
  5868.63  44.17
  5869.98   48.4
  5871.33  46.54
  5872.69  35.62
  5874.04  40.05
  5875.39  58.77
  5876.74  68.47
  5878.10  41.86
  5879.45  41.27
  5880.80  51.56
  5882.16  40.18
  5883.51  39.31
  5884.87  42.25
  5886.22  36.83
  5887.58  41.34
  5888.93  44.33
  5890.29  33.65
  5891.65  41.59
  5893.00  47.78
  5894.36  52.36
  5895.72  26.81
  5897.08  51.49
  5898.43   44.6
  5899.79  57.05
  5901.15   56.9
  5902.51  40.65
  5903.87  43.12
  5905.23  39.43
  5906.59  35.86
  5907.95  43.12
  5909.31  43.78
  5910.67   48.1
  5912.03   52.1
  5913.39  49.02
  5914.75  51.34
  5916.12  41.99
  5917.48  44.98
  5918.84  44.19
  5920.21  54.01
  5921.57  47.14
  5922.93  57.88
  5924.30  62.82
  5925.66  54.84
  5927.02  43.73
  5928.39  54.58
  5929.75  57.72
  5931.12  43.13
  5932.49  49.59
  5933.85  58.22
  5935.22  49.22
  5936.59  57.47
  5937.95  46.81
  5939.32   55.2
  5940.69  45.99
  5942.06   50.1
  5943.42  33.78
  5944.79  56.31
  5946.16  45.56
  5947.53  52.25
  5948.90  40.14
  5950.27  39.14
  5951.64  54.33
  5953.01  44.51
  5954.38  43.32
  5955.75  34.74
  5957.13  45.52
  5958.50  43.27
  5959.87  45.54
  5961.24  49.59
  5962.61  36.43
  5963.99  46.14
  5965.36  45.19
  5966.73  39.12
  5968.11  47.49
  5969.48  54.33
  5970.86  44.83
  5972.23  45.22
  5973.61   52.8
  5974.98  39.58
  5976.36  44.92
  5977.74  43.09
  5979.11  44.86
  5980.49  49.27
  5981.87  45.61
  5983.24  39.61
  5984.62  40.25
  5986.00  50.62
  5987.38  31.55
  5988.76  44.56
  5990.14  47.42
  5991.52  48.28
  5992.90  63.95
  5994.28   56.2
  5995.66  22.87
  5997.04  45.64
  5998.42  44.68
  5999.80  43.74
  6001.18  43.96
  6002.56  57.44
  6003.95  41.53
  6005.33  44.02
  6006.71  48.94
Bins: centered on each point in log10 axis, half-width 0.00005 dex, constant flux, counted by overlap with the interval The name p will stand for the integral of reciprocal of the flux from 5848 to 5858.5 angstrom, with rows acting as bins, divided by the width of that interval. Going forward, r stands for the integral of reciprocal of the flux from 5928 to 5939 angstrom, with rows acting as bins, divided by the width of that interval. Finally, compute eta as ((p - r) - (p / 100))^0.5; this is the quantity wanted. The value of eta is 0.046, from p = 0.0218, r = 0.0194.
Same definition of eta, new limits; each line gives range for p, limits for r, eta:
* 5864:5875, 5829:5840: 0.047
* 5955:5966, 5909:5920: 0.044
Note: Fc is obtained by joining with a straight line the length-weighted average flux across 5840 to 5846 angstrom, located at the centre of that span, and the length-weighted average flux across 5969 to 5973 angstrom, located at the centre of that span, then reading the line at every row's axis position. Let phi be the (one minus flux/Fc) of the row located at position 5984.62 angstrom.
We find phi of 0.17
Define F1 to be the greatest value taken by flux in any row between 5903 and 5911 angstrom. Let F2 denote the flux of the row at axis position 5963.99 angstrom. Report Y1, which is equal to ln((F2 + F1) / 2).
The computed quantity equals 3.85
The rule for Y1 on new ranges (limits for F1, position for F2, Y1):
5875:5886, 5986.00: 4.09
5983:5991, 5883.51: 3.81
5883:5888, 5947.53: 3.86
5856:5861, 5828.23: 3.80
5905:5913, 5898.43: 3.88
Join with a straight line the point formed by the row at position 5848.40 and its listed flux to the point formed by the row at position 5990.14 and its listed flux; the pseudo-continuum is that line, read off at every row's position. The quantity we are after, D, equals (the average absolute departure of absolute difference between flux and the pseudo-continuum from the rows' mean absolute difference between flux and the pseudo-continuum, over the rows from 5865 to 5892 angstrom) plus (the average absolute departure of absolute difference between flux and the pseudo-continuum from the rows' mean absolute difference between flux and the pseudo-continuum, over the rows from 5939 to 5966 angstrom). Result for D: 6.7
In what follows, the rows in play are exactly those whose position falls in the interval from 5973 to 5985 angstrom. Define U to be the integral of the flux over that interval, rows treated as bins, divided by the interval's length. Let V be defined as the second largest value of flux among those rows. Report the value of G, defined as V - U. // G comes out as 4.8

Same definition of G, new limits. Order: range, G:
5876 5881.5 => 0.7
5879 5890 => 2.5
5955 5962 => 1.9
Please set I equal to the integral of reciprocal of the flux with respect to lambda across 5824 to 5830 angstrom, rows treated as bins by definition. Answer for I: 0.124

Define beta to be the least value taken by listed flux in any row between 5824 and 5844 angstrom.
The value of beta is 37.96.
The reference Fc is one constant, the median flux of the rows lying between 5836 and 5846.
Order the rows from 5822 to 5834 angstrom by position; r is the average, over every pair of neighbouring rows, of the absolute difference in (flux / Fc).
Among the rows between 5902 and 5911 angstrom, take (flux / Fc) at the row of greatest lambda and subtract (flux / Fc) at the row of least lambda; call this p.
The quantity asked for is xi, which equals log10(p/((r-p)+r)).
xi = -0.2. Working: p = 0.16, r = 0.19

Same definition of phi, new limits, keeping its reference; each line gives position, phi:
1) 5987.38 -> 0.35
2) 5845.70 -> -0.35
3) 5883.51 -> 0.13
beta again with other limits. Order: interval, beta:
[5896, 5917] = 35.86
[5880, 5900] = 26.81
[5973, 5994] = 31.55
